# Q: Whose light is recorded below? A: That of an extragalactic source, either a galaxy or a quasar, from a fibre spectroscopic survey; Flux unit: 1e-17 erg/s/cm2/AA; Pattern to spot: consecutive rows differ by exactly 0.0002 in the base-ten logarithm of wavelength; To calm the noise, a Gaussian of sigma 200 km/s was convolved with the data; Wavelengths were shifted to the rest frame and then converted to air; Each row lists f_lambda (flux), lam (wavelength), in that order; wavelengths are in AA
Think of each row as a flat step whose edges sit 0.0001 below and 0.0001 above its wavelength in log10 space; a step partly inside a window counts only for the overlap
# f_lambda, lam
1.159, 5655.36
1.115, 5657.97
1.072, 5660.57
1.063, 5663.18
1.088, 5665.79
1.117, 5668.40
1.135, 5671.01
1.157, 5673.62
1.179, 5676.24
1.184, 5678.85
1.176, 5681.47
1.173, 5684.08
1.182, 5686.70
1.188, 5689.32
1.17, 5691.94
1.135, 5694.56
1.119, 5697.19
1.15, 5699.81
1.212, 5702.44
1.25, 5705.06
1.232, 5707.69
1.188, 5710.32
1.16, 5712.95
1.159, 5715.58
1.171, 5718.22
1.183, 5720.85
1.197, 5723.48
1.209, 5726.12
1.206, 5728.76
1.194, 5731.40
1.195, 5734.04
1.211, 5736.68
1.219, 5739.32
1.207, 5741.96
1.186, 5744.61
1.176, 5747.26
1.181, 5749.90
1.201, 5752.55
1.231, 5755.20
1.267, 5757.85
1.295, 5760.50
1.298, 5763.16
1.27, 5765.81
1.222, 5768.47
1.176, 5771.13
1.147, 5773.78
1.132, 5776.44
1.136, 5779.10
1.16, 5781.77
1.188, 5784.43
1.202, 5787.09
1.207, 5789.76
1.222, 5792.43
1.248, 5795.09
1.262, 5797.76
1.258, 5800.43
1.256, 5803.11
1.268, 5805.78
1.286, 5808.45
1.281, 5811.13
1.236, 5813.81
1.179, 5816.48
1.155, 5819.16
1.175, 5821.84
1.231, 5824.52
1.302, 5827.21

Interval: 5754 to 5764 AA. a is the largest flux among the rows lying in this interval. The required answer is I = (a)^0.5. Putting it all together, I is 1.14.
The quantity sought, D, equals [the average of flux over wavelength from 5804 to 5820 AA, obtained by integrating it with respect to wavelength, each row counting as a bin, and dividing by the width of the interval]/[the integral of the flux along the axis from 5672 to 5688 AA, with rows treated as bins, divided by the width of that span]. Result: 1.05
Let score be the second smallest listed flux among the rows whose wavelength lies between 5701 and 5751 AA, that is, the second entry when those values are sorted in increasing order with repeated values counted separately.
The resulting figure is 1.16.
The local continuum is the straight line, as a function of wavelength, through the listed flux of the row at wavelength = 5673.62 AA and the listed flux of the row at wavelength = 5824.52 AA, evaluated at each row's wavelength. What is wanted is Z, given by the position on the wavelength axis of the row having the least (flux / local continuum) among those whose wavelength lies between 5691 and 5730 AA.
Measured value 5697.19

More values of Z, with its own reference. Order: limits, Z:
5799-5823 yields 5819.16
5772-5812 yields 5776.44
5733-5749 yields 5747.26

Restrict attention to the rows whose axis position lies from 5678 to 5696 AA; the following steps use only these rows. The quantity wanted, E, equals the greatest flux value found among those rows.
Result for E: 1.188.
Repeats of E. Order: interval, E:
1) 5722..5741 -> 1.219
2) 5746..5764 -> 1.298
